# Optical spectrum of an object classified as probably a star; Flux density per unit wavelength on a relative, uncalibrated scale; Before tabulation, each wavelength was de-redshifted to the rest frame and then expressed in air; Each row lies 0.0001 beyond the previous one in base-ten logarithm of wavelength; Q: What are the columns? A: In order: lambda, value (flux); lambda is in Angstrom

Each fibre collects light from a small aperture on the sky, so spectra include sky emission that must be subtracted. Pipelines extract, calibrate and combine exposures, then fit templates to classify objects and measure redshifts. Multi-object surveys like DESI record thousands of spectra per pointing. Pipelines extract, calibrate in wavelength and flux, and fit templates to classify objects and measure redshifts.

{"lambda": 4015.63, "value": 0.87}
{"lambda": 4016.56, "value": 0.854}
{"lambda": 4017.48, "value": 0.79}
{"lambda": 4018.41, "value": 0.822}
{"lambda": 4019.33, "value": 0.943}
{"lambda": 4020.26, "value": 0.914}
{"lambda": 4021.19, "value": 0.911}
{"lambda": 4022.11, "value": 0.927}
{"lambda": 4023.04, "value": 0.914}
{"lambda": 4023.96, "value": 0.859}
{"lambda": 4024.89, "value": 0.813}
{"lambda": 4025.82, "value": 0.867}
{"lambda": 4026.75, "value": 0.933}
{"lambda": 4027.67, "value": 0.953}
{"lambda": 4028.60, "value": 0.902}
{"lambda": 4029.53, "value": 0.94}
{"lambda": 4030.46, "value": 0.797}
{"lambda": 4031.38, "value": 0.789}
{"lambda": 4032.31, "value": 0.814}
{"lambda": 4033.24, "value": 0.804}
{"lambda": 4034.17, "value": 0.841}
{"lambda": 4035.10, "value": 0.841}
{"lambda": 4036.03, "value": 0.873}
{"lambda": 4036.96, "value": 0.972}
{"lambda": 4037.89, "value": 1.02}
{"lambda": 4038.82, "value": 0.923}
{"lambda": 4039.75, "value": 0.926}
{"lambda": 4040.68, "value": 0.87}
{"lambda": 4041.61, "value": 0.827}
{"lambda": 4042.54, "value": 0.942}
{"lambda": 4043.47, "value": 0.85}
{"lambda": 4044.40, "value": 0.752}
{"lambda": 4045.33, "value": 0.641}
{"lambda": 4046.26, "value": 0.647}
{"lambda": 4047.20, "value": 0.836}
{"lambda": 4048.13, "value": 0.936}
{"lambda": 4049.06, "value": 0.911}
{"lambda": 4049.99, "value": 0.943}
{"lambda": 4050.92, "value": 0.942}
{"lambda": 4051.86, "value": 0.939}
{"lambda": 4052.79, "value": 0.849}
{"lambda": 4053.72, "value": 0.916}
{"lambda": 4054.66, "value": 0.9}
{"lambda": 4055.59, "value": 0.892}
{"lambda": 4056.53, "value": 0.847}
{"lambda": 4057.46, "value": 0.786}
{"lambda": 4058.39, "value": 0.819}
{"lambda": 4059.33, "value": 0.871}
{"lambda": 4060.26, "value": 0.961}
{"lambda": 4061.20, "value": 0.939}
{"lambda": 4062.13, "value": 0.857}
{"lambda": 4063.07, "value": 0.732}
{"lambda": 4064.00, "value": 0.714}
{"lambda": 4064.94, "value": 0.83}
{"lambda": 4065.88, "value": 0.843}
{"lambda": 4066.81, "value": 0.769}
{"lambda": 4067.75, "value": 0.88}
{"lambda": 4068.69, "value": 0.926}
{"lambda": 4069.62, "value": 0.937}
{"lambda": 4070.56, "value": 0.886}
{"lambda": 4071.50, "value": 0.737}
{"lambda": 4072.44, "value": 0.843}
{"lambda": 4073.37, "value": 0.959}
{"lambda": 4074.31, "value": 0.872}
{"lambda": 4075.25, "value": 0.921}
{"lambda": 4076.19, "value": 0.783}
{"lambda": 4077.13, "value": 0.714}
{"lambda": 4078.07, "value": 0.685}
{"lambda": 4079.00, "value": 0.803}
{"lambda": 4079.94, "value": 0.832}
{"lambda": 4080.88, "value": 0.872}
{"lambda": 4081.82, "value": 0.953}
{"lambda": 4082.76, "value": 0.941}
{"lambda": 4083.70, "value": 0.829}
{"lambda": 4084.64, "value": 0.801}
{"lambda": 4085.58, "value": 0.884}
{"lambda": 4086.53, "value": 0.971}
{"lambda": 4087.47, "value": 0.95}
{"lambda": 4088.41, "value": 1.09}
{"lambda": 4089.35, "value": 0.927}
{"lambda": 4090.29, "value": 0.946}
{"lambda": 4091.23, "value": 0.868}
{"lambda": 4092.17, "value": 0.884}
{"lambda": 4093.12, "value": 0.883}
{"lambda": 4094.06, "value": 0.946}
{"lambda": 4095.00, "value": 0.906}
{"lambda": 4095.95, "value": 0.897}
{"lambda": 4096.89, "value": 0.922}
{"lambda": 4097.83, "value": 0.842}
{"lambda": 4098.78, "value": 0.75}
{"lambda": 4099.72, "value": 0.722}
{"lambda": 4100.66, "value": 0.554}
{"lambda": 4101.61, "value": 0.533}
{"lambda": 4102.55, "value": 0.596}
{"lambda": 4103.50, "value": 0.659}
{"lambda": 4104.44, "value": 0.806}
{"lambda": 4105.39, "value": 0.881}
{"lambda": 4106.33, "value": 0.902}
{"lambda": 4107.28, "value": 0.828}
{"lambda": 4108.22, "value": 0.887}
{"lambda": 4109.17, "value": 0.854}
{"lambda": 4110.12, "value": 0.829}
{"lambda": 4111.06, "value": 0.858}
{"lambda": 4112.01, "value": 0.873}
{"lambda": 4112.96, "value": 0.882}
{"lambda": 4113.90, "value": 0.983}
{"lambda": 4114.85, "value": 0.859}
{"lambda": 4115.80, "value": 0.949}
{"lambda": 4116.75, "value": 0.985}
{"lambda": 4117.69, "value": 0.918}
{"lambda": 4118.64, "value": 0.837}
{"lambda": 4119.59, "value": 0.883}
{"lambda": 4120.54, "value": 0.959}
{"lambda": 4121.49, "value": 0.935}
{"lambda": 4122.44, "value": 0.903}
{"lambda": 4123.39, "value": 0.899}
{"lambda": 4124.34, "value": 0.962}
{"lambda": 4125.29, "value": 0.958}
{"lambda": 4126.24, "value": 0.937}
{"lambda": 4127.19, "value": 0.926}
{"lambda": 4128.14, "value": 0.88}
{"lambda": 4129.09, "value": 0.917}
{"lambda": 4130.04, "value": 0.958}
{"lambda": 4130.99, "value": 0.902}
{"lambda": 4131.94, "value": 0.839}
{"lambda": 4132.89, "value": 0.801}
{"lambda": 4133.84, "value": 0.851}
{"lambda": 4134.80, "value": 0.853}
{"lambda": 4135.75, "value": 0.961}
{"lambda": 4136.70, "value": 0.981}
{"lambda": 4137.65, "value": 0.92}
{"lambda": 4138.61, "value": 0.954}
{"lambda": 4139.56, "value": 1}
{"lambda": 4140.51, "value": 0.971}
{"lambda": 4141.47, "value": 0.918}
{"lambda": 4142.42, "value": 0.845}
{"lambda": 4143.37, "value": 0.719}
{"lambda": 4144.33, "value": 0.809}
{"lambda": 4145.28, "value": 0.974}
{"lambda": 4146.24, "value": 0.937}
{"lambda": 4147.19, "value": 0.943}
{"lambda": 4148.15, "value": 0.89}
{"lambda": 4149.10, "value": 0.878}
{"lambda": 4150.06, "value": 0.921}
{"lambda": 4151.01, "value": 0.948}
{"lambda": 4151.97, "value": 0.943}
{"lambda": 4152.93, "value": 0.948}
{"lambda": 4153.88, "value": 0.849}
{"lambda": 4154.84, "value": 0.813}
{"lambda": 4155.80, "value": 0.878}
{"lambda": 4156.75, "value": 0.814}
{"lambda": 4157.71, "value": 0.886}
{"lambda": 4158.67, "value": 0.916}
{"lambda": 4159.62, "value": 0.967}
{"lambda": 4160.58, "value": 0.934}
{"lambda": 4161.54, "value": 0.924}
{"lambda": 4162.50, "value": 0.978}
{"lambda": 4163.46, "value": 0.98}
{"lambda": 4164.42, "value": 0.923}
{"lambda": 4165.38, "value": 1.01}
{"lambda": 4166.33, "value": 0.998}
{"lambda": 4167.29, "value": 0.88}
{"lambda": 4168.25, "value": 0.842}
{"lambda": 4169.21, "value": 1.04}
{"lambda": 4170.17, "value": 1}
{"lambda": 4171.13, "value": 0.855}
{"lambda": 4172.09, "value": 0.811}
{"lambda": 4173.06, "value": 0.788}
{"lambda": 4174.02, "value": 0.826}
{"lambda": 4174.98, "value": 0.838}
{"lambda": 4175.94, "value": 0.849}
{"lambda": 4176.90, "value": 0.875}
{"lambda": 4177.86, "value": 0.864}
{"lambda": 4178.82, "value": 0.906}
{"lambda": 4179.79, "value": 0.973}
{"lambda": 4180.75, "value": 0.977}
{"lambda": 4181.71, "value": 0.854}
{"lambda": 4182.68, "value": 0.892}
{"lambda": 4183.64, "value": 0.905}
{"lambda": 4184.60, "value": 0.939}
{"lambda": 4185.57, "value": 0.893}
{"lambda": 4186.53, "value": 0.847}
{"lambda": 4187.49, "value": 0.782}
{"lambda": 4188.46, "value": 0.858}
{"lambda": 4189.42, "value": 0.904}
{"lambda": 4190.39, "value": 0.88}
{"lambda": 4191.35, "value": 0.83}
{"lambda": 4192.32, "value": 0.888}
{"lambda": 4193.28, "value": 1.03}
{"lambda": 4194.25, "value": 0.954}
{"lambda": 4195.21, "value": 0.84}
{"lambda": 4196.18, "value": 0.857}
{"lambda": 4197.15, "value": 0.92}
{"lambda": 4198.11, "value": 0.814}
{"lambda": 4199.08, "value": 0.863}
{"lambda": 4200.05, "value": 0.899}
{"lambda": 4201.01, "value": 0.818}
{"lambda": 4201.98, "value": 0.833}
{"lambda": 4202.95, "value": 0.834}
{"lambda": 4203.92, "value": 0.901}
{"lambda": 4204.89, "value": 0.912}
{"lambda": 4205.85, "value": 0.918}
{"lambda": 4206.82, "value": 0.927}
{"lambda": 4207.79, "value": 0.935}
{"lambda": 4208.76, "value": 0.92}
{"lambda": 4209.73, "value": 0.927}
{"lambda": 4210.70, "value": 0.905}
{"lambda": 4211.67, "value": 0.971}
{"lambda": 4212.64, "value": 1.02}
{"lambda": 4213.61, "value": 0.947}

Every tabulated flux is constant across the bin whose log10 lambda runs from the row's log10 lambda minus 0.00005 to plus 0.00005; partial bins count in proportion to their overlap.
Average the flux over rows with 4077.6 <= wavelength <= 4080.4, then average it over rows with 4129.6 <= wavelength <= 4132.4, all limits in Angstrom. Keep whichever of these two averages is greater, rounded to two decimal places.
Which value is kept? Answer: 0.90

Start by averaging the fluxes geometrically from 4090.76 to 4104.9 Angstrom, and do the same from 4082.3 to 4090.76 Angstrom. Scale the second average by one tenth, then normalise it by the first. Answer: 0.120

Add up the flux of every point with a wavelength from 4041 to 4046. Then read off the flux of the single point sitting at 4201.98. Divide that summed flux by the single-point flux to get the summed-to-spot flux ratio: 4.8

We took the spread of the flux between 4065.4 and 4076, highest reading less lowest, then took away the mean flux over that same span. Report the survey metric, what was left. -0.65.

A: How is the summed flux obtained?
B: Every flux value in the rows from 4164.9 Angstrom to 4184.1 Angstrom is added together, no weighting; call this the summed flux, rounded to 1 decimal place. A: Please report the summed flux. 18.0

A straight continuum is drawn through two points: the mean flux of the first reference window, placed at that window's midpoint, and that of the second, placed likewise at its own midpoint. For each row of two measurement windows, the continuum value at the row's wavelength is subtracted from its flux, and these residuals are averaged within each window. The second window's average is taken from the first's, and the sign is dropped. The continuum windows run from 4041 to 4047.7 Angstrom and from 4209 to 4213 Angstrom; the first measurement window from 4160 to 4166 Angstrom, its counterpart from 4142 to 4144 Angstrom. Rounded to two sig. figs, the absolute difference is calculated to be 0.16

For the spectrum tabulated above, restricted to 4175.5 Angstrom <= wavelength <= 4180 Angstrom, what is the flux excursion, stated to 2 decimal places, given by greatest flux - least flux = 0.12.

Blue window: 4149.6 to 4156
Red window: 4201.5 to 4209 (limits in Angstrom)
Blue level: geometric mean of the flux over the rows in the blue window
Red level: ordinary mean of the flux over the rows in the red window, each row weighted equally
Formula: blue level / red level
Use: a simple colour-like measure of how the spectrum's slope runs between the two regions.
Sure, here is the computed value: 1.00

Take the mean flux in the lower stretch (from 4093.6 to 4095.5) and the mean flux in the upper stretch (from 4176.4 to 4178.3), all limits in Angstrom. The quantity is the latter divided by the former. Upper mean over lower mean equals 0.94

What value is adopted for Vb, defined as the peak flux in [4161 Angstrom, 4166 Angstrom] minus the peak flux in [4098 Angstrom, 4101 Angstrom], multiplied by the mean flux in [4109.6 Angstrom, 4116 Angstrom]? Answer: 0.23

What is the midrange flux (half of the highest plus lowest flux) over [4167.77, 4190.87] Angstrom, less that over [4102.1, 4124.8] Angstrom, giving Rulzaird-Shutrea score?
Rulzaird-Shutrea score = 0.12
